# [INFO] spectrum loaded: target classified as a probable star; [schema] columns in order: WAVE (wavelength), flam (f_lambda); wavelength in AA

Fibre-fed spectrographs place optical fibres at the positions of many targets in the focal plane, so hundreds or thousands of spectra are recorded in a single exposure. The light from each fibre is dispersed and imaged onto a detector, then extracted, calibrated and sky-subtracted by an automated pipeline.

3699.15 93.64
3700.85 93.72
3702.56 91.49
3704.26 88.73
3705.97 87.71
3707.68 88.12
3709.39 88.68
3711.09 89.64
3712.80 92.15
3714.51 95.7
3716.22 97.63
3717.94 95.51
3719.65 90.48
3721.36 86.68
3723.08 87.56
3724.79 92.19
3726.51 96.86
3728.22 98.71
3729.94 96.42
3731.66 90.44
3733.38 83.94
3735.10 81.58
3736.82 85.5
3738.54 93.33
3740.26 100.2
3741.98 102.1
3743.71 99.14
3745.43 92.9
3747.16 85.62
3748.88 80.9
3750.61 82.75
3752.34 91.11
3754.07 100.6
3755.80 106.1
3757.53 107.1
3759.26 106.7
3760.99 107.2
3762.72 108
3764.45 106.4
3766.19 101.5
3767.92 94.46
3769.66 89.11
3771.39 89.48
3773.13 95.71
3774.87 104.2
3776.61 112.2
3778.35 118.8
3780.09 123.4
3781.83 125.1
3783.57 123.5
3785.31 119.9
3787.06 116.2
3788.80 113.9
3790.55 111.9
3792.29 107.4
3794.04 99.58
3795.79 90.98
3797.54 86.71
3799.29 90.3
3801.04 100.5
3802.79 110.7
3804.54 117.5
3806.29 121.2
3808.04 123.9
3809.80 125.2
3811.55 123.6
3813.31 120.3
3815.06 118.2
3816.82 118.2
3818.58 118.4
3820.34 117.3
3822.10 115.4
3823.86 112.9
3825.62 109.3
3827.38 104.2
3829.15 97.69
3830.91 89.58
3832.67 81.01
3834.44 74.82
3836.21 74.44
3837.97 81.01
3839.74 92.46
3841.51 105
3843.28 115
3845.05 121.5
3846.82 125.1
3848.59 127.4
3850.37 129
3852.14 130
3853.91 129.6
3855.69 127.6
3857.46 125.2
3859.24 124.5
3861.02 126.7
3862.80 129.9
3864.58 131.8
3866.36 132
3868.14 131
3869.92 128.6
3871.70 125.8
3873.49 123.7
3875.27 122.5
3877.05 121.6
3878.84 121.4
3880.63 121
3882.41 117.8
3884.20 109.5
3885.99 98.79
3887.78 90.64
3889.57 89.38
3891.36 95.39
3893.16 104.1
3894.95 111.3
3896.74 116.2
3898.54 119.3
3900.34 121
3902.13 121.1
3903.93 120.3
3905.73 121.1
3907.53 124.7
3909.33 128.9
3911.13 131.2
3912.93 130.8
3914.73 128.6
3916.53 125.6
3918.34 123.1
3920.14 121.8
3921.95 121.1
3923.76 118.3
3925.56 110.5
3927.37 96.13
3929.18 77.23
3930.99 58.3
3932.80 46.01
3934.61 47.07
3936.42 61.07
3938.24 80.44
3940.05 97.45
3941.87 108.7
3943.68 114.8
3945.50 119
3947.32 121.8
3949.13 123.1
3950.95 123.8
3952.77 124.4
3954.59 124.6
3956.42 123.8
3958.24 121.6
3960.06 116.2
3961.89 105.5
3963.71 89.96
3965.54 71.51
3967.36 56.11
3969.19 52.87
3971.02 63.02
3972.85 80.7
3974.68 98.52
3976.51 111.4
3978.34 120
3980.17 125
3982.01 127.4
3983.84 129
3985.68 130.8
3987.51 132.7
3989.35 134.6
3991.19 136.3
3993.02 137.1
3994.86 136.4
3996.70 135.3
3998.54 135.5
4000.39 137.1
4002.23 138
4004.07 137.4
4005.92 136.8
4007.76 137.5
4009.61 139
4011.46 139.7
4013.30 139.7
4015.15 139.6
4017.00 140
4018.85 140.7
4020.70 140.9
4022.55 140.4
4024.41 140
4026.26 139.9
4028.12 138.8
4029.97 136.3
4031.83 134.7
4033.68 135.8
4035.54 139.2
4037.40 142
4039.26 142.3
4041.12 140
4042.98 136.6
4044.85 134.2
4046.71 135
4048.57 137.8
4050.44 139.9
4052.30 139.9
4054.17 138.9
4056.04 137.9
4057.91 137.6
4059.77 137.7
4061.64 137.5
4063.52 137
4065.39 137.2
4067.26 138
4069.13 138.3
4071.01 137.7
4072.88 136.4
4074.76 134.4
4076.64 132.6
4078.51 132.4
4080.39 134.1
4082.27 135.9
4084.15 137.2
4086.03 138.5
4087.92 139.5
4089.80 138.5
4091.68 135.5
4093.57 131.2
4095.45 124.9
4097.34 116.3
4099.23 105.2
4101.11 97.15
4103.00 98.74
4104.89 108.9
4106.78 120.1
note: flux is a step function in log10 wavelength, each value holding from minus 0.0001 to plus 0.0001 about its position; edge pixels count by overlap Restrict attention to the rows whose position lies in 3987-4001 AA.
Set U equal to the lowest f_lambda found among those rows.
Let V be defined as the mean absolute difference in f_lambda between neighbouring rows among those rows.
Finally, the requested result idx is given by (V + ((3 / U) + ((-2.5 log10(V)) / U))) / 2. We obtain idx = 0.58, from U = 132.7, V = 1.1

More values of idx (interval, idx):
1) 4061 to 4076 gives 0.42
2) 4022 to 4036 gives 0.74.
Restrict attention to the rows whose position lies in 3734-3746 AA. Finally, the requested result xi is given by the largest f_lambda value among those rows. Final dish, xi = 102.1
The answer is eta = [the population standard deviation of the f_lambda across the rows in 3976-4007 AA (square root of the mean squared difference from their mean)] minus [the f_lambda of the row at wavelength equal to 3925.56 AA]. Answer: -103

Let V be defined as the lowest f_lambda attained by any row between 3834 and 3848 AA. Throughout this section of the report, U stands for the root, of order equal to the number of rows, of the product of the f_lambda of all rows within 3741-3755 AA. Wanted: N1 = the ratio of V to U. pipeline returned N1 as 0.81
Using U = 92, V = 74.44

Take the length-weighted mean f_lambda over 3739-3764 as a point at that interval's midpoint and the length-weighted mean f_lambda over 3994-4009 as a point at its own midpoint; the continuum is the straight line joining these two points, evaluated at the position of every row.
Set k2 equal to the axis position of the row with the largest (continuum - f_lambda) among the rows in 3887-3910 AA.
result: 3889.57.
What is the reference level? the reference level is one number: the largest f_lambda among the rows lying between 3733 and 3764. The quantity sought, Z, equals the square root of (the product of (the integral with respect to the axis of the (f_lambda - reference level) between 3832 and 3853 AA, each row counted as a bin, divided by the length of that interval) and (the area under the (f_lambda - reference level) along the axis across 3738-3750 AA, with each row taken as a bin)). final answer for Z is 23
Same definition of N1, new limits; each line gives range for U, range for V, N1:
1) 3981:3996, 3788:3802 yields 0.65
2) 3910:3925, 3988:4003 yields 1.08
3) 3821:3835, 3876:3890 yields 0.92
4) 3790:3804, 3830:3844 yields 0.75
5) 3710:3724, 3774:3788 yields 1.13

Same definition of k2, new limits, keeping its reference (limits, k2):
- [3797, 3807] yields 3797.54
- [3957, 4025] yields 3969.19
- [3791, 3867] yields 3836.21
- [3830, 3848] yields 3836.21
